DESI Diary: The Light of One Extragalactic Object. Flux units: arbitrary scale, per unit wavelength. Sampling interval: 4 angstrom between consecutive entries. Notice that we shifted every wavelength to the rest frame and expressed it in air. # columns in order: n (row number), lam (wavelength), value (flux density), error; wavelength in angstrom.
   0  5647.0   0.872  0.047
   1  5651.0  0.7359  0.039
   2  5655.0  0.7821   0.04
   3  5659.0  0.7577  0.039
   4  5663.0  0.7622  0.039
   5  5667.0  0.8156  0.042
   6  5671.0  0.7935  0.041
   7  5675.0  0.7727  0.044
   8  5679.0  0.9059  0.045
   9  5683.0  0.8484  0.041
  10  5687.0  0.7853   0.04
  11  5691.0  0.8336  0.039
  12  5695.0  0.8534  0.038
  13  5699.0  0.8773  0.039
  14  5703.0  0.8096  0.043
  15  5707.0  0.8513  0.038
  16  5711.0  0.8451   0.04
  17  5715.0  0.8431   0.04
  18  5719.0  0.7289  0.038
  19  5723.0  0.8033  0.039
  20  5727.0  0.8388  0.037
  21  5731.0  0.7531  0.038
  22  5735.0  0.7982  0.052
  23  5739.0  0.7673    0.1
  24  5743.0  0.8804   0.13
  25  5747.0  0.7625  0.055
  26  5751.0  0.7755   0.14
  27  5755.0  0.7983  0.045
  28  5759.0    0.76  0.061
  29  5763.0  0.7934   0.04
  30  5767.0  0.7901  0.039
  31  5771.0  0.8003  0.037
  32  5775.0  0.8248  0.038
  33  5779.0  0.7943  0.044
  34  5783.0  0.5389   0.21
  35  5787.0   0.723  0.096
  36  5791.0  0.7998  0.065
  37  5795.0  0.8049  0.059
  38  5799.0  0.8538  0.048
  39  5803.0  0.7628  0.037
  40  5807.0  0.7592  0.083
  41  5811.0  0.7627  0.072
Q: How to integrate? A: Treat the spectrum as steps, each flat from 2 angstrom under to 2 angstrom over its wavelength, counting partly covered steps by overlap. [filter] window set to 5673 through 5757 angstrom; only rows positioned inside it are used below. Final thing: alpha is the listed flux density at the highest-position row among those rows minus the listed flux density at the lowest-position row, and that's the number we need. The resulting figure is 0.03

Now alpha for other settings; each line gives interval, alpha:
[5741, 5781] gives -0.09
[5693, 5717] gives -0.01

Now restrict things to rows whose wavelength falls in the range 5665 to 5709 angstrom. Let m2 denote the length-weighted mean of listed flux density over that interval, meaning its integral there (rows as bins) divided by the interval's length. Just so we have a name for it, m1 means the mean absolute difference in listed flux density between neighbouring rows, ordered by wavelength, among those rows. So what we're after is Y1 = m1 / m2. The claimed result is 0.06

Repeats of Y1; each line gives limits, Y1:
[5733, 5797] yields 0.08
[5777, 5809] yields 0.13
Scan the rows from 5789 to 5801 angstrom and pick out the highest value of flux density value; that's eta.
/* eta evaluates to 0.8538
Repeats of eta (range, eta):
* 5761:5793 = 0.8248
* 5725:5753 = 0.8804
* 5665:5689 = 0.9059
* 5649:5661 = 0.7821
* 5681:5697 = 0.8534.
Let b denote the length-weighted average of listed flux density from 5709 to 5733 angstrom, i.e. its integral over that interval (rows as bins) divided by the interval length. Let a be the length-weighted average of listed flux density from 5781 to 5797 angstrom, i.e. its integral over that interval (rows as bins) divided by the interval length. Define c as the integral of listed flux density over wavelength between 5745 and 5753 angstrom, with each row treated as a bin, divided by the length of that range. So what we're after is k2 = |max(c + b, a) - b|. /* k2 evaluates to 0.77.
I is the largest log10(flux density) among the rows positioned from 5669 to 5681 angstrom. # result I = -0.04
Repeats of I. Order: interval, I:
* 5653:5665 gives -0.11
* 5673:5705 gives -0.04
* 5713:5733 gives -0.07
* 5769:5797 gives -0.08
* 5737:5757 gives -0.06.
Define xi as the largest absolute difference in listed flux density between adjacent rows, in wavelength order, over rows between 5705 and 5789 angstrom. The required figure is 0.26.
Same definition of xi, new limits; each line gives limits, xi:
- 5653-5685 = 0.13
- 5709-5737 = 0.11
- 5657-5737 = 0.13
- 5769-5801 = 0.26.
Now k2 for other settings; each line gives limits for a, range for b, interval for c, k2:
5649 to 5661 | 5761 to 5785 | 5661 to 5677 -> 0.79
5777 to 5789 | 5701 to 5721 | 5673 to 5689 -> 0.83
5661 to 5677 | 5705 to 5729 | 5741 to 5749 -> 0.82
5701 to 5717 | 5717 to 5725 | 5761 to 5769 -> 0.79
